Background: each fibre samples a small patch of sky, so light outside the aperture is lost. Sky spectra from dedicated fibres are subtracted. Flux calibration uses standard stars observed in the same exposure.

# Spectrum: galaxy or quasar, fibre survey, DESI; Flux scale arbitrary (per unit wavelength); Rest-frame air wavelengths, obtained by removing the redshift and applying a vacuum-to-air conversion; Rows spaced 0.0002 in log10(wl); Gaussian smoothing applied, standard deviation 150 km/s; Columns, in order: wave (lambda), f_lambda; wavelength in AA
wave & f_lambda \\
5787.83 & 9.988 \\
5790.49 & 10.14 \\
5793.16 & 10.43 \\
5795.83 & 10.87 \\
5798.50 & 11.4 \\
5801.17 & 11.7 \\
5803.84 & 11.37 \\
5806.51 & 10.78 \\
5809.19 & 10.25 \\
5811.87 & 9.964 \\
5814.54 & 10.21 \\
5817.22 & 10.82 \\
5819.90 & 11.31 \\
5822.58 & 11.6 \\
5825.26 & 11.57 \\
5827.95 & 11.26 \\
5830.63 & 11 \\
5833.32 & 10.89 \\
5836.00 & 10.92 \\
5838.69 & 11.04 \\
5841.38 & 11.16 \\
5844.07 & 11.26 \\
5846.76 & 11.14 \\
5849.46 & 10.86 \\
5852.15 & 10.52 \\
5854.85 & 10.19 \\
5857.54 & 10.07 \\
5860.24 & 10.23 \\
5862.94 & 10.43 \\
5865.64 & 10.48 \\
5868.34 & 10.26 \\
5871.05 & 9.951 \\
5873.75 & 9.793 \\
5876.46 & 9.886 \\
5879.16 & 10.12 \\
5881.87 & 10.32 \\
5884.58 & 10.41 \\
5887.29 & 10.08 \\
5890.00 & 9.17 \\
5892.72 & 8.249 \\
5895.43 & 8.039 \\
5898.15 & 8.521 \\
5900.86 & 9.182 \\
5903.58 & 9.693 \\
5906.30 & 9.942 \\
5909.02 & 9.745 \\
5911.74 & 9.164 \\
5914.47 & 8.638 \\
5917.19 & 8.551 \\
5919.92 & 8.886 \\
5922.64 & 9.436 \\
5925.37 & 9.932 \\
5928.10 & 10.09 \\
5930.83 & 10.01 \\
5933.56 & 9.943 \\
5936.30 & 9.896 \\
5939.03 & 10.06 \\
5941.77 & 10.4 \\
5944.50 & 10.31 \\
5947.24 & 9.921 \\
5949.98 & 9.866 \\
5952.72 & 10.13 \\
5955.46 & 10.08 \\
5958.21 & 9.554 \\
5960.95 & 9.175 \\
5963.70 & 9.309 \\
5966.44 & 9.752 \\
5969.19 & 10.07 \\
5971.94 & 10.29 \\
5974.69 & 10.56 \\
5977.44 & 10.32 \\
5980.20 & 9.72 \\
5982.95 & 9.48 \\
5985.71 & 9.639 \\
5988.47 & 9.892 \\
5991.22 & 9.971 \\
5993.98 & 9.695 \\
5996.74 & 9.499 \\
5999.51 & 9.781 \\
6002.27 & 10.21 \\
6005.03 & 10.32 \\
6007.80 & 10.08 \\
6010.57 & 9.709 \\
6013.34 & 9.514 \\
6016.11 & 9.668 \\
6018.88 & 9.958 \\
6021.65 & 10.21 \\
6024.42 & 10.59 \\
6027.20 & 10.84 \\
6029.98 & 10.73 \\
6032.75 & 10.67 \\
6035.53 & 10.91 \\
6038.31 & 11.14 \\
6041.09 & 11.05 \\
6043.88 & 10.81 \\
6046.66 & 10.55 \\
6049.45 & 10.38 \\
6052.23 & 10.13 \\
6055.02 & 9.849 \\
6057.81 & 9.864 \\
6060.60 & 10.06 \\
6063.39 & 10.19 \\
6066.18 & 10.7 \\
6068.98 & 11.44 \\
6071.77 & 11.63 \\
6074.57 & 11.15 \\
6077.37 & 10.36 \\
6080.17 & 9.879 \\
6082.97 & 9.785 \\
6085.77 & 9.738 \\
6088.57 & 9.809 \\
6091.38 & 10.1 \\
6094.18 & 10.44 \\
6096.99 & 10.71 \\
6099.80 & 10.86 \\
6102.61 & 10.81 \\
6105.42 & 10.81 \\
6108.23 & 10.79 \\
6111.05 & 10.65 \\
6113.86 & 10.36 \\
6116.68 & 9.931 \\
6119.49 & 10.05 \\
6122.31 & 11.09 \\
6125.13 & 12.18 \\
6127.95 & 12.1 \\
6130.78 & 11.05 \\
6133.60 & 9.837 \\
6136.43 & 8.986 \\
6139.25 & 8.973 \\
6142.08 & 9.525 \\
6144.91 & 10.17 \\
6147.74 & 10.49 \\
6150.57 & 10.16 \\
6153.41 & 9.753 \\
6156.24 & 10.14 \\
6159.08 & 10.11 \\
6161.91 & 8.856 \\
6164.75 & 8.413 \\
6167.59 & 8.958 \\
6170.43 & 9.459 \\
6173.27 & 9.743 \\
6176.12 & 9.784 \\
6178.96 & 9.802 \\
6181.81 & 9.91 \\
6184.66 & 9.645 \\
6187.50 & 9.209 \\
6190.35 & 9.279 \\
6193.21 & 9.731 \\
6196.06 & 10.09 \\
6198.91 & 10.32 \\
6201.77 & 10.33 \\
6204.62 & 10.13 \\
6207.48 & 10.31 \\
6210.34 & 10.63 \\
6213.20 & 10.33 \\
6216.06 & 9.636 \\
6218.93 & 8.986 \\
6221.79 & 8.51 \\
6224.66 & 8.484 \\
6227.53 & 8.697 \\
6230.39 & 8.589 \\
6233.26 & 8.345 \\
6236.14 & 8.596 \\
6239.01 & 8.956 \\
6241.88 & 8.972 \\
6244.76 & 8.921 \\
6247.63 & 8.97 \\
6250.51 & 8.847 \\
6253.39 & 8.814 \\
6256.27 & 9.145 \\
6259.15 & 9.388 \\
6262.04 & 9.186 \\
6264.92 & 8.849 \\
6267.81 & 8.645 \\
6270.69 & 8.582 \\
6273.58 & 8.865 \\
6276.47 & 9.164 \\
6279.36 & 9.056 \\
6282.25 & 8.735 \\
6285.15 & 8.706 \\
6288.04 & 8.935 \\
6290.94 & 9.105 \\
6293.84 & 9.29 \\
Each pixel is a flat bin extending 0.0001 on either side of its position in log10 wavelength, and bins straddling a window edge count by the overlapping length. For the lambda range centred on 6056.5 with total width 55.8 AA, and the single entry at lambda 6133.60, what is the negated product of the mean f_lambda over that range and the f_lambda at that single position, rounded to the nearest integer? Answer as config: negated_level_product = -104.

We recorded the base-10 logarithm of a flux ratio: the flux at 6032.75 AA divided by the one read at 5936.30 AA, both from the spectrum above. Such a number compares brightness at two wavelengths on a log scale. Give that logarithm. 0.03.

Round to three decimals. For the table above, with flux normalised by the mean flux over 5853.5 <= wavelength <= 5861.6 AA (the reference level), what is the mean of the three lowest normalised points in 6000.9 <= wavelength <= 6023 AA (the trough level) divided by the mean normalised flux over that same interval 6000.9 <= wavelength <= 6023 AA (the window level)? 0.967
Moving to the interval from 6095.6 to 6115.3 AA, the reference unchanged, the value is 0.987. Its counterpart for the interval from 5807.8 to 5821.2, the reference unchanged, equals 0.965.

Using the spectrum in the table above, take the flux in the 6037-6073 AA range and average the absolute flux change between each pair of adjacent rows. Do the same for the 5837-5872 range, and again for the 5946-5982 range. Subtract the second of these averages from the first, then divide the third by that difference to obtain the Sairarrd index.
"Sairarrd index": 4.8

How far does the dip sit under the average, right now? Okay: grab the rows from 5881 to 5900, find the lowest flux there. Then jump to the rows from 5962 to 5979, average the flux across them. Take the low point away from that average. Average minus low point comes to 2.0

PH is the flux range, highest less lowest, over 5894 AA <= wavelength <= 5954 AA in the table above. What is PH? 2.4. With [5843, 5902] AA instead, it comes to 3.2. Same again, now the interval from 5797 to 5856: 1.7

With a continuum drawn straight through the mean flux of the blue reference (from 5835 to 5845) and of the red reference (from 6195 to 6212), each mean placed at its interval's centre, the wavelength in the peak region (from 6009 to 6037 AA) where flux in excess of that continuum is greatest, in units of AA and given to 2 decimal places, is 6035.53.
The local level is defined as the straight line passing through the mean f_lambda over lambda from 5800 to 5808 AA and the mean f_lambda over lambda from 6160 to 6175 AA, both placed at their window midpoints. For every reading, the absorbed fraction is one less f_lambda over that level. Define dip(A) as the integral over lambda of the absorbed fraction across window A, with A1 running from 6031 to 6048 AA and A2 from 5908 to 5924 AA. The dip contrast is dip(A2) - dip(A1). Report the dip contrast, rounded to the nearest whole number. 4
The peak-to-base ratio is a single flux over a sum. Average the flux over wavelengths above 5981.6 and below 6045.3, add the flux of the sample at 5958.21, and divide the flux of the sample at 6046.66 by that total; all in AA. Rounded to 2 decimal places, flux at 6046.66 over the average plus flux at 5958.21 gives 0.53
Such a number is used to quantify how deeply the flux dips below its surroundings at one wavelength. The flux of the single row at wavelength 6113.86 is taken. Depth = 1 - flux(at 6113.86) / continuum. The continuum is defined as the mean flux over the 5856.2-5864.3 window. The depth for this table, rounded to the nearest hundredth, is -0.01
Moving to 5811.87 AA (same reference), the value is 0.03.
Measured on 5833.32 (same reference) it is -0.06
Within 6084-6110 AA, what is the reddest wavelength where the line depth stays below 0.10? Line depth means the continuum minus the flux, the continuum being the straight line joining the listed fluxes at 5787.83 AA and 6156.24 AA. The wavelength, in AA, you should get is 6108.23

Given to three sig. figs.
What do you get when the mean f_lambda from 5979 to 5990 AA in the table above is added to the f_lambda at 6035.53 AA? 20.6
